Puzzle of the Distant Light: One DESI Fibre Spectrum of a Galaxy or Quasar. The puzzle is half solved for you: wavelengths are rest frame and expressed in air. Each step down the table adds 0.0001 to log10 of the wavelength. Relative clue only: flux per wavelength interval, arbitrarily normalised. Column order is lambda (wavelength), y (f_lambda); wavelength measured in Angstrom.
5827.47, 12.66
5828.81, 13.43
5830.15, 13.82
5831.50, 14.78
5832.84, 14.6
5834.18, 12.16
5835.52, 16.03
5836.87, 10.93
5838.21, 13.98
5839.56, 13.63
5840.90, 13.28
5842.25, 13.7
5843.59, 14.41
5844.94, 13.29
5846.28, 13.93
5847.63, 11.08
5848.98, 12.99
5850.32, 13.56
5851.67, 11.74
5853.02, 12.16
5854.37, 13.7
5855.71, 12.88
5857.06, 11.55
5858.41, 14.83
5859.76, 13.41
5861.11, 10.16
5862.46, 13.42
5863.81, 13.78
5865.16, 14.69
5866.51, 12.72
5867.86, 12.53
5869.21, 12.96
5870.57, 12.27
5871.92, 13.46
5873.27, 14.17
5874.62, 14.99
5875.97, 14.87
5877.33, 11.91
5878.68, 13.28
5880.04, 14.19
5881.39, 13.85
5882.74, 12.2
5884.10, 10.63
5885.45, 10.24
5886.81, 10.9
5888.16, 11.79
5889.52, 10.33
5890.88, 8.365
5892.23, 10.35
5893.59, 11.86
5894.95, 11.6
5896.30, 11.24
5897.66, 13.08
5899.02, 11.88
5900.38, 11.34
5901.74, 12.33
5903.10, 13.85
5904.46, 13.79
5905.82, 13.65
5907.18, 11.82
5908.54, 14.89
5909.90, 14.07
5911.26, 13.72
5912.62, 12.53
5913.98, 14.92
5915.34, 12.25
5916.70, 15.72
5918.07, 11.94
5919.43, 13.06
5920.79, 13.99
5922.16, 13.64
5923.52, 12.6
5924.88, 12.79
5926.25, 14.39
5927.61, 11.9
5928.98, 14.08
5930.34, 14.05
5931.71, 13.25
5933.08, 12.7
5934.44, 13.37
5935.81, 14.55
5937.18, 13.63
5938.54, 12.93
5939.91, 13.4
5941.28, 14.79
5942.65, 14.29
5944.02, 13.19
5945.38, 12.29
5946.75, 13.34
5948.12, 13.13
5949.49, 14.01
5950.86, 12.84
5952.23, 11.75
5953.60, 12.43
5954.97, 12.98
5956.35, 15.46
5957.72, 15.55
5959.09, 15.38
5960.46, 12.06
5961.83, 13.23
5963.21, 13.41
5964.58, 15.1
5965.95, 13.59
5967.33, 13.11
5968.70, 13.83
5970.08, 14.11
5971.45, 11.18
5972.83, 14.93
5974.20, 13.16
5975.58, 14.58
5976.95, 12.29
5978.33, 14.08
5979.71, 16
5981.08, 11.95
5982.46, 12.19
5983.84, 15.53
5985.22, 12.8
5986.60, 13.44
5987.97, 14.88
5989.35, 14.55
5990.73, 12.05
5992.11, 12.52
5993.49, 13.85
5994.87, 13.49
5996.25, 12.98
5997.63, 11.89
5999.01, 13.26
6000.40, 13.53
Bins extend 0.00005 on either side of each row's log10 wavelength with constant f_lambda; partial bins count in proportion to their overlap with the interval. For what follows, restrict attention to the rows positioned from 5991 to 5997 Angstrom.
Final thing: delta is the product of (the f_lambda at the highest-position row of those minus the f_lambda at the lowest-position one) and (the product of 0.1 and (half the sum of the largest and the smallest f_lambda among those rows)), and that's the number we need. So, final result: 1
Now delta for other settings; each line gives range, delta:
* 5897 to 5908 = -2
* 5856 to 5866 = 4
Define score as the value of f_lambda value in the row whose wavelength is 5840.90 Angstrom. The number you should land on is 13.28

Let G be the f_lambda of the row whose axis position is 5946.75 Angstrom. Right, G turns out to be 13.34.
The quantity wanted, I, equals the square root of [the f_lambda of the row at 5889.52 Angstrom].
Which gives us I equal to 3.21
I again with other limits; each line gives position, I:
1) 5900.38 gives 3.37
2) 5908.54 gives 3.86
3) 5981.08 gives 3.46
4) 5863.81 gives 3.71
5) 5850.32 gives 3.68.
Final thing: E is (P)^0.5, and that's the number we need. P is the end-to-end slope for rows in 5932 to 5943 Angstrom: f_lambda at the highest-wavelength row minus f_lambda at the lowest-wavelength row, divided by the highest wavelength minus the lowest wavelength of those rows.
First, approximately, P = 0.2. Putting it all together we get 0.4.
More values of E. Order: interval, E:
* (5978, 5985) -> 0.5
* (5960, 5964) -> 0.7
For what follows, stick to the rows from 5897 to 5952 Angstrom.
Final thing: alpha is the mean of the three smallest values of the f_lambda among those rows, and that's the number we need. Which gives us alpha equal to 11.7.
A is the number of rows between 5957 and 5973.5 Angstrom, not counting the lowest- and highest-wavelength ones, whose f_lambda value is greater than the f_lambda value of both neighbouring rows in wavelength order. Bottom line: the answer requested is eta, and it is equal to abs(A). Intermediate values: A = 2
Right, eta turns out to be 2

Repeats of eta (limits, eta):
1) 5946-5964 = 2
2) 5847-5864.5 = 3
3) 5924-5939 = 3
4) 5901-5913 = 2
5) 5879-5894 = 1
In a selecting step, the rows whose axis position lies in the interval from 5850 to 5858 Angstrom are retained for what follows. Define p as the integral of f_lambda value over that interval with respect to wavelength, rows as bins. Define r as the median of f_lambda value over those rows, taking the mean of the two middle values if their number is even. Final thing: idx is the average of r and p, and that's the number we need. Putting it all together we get 57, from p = 101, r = 12.5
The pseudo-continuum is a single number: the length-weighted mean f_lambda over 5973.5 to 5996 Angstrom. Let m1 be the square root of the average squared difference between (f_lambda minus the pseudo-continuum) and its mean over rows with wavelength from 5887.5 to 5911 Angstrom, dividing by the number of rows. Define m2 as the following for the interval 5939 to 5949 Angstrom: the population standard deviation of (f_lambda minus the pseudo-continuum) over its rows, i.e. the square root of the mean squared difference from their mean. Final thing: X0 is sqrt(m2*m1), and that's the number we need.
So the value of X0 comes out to 1.10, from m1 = 1.59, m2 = 0.76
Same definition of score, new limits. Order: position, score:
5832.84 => 14.6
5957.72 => 15.55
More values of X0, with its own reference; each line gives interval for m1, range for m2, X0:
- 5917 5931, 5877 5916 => 1.16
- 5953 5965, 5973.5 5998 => 1.28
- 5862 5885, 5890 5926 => 1.31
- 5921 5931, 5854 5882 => 1.00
